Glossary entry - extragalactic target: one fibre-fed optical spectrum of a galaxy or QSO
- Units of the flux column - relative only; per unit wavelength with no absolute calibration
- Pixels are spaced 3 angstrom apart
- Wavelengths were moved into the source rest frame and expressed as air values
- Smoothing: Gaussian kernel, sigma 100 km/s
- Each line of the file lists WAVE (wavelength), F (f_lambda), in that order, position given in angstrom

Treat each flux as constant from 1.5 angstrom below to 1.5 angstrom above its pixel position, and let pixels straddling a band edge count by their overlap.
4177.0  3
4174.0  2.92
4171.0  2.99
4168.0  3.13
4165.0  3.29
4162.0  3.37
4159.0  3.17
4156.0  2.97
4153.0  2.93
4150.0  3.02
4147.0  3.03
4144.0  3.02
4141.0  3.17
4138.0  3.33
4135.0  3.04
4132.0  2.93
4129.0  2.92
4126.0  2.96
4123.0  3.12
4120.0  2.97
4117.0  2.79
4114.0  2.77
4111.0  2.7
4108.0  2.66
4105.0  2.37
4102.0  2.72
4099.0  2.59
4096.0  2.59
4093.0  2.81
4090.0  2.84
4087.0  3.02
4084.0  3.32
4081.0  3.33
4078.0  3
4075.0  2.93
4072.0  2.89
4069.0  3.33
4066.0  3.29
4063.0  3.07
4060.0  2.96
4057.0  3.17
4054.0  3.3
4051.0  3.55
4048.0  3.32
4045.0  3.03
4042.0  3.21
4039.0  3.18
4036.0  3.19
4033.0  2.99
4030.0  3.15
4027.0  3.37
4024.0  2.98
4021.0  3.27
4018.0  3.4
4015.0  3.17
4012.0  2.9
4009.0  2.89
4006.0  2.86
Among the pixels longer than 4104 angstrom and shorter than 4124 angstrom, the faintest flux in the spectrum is 2.37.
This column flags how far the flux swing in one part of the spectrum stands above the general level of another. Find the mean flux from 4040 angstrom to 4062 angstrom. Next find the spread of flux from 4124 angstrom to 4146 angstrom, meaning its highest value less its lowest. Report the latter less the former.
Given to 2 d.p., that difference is -2.81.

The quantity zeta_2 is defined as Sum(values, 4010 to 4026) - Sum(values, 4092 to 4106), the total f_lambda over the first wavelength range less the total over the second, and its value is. 2.6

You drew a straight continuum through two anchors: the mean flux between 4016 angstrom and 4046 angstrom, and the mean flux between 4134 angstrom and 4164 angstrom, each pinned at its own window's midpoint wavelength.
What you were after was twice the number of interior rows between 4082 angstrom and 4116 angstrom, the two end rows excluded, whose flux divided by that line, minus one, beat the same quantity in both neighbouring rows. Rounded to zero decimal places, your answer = 2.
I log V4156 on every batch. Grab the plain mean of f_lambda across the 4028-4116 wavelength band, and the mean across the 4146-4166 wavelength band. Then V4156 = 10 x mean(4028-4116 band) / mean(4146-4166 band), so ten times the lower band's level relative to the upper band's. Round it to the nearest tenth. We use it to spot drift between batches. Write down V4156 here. 9.7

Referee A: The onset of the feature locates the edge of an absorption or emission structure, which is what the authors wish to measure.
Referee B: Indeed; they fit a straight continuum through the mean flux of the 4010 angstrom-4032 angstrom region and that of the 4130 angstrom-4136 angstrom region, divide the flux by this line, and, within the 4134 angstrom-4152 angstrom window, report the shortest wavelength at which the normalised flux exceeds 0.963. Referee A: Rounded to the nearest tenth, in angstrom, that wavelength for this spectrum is 4135.0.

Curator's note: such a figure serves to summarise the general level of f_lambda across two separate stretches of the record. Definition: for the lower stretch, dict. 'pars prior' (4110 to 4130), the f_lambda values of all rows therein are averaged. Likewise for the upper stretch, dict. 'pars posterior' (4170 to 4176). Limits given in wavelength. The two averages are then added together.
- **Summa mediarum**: 5.85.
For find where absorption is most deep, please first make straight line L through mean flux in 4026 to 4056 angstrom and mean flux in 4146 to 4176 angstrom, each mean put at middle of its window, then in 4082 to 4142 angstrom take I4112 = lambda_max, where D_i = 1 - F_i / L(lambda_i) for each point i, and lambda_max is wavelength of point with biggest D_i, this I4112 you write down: 4105.0 angstrom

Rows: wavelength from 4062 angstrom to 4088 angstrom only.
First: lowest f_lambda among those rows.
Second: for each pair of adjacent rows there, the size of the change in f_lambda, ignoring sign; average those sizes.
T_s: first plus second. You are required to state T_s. 3.07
